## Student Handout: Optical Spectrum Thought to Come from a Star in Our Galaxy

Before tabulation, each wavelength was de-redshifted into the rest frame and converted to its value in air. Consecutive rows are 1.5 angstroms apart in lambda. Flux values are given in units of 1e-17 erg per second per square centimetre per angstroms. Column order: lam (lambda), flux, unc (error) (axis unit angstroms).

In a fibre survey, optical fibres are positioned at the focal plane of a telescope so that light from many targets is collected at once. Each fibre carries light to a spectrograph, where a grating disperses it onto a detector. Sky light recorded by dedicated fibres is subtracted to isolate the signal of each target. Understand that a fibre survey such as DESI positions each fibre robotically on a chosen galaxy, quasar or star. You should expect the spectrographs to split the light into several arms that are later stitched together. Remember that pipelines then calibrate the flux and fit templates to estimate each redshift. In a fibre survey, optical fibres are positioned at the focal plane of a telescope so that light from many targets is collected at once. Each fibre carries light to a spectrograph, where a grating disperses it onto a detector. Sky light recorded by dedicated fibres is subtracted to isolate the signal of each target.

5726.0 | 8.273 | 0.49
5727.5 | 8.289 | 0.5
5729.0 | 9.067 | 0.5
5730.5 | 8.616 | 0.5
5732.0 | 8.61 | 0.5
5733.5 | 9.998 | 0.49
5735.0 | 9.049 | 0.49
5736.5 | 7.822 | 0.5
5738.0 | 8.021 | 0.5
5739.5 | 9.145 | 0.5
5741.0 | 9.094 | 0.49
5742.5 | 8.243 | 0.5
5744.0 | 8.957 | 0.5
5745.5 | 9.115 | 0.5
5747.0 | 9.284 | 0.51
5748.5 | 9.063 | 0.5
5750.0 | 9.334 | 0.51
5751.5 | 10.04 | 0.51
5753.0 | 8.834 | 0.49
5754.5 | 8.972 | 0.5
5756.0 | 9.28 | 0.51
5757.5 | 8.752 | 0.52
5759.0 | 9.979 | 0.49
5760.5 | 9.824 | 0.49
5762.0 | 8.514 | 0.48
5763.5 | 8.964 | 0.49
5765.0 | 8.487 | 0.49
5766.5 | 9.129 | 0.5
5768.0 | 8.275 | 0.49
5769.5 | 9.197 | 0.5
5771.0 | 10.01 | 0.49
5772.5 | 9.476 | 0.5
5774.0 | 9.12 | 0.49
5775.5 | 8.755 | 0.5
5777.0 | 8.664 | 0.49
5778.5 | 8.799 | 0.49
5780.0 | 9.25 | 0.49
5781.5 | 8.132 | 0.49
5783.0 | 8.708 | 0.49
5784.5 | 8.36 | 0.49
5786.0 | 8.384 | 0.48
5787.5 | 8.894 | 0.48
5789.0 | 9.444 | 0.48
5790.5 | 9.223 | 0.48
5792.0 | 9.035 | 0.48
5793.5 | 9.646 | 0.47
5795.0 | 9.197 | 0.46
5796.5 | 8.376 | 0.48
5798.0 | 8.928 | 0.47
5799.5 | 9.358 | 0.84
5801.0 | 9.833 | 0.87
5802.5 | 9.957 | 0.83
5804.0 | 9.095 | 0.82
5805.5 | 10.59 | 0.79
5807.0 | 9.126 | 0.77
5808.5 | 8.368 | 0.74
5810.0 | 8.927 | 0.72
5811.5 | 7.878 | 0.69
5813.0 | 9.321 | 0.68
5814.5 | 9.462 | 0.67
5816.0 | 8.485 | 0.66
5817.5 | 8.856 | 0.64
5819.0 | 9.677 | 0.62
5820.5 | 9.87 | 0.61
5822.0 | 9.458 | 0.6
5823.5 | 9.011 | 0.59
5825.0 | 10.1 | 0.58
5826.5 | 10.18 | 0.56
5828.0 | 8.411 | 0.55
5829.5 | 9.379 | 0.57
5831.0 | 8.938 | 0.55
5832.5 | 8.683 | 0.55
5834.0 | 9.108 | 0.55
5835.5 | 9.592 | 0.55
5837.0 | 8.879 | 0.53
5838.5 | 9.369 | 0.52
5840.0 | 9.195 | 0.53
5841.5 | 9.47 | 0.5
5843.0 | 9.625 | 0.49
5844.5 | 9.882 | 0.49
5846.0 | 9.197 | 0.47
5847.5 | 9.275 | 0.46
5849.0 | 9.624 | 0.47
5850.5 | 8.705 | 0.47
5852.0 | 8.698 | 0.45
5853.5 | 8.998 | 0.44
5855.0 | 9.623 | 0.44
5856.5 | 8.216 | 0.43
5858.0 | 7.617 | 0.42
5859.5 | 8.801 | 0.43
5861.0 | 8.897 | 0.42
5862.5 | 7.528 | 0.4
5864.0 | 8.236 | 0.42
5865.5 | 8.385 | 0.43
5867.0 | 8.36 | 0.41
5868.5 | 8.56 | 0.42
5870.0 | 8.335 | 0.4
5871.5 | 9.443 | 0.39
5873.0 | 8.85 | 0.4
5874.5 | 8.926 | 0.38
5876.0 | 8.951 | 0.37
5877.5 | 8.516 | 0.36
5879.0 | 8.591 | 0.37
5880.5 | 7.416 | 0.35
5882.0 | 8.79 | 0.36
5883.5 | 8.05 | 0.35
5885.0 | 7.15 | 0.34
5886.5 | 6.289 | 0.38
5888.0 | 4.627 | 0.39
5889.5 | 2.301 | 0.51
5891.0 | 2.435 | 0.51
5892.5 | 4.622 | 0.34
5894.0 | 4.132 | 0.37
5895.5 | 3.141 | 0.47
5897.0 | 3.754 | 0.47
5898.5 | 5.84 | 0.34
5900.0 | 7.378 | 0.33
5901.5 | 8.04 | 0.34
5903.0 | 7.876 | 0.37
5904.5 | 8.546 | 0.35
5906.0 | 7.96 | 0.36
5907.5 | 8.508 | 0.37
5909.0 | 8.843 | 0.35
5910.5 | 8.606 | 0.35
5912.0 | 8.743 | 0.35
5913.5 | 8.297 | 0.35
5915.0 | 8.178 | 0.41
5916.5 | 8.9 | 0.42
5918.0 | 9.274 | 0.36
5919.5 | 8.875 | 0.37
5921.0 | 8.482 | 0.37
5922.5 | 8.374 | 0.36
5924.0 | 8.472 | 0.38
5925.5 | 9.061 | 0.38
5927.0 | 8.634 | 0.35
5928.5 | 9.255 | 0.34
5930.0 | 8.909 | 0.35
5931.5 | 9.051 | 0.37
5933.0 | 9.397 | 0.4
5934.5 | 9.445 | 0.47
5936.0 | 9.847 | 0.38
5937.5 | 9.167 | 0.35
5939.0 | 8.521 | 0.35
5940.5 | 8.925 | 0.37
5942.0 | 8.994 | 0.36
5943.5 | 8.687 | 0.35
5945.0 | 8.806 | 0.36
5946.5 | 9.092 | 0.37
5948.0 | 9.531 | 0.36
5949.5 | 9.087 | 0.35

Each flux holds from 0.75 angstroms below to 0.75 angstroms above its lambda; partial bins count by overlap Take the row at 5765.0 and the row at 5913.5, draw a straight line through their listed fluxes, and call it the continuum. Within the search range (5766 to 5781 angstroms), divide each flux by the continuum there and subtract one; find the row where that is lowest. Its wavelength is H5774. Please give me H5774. 5768.0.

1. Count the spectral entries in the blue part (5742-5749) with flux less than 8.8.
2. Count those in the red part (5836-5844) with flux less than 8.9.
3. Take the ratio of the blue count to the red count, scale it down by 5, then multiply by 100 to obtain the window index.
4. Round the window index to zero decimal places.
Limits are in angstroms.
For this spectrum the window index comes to 20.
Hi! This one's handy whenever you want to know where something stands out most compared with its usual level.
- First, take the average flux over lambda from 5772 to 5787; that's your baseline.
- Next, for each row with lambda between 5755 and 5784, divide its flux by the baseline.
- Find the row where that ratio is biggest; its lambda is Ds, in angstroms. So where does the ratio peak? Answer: 5771.0 angstroms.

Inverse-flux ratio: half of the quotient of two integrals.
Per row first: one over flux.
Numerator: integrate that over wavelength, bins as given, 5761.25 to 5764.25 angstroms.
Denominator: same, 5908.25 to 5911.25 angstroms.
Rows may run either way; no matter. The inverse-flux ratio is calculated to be 0.50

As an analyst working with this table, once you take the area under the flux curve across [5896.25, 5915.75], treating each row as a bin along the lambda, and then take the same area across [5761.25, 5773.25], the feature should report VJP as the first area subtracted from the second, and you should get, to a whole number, -43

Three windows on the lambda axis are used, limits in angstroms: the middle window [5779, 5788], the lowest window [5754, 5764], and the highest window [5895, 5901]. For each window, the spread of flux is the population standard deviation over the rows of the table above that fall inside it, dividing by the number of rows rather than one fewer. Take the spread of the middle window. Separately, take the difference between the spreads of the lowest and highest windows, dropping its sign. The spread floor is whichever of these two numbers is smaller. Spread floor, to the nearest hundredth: 0.37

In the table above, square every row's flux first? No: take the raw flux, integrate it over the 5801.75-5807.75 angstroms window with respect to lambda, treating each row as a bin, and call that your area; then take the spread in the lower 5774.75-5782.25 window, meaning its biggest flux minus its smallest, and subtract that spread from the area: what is 57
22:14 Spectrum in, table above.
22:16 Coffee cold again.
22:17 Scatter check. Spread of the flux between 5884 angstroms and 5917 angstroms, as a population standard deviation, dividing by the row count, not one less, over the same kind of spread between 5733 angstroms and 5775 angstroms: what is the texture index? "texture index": 3.9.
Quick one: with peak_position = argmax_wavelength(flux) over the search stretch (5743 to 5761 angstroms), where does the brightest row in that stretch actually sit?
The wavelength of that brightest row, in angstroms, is 5751.5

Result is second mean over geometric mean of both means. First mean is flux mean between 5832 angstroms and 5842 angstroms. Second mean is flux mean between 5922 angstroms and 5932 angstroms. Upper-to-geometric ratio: 0.98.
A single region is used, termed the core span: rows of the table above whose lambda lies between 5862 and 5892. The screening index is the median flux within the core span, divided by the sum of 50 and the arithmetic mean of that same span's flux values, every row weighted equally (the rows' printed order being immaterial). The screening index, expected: 0.145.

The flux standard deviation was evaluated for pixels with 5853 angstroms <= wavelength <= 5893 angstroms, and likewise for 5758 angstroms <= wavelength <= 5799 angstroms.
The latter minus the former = -1.4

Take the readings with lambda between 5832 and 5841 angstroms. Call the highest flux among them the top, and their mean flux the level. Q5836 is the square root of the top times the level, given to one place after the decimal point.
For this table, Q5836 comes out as 9.4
